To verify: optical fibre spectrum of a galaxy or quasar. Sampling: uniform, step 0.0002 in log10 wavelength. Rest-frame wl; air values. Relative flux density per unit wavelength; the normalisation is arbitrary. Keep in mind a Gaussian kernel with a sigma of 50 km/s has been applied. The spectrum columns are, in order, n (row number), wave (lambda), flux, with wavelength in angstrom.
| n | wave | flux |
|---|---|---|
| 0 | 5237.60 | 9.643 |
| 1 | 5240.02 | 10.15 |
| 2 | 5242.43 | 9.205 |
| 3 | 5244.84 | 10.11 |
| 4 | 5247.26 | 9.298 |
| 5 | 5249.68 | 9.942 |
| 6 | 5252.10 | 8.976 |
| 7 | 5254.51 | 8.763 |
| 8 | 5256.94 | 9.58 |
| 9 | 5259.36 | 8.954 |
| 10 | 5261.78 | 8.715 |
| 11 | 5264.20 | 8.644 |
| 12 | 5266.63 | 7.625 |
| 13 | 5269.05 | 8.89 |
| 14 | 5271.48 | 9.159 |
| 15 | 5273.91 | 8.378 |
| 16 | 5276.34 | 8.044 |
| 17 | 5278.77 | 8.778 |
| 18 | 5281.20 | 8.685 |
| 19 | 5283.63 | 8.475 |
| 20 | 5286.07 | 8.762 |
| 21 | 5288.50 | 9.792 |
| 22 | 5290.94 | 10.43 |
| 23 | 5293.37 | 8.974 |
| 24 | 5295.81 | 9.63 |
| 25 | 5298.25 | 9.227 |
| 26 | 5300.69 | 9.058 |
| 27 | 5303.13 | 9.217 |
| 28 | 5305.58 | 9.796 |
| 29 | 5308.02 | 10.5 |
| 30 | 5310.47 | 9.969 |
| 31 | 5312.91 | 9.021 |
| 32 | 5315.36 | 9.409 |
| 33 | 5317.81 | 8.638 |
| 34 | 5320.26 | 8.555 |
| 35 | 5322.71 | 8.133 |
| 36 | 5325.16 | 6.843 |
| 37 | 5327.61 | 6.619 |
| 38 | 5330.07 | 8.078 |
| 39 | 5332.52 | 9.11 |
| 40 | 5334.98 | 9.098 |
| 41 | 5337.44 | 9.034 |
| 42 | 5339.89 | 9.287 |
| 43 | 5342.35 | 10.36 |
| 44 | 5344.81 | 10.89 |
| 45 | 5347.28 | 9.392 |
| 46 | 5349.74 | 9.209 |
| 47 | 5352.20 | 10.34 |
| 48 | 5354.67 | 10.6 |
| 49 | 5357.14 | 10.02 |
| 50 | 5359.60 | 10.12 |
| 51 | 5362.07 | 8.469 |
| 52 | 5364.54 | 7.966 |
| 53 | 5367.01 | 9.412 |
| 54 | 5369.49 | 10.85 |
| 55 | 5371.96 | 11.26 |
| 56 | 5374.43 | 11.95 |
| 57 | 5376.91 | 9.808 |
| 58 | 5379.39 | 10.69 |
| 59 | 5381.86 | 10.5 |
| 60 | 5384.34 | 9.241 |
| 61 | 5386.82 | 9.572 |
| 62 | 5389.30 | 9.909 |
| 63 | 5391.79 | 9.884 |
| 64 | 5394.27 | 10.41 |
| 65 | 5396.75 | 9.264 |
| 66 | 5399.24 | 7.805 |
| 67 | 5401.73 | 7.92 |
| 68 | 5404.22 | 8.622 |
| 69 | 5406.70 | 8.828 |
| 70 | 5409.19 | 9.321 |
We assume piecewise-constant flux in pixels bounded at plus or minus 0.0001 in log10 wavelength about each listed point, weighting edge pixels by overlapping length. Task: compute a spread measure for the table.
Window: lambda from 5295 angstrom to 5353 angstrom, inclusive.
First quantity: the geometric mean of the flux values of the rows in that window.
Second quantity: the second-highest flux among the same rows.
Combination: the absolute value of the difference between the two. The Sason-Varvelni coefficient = 1.4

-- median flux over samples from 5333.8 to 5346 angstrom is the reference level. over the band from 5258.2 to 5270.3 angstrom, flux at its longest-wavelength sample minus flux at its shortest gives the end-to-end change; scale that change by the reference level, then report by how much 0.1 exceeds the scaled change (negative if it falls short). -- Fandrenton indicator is 0.11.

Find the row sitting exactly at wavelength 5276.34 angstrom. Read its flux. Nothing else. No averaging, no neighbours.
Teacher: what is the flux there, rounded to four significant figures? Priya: 8.044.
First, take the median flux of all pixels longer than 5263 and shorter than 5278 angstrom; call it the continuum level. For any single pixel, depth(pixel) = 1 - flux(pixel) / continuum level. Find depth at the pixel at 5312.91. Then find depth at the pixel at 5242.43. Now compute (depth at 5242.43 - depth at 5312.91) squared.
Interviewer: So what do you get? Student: 0.000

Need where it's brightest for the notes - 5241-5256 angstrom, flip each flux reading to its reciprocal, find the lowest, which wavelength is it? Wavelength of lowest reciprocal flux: 5244.84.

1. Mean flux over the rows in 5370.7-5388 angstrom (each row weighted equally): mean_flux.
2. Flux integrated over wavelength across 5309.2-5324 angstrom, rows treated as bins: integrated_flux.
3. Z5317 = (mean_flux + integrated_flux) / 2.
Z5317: 71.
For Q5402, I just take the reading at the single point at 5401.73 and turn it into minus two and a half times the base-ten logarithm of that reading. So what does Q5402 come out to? -2.25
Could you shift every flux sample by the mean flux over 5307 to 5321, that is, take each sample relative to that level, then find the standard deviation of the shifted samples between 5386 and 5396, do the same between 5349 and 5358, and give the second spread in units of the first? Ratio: 1.7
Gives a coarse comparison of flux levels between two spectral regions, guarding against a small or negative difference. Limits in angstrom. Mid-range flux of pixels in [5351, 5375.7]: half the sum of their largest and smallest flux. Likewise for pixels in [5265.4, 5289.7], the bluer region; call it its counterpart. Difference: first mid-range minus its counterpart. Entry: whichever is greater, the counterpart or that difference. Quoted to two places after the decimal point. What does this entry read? 8.71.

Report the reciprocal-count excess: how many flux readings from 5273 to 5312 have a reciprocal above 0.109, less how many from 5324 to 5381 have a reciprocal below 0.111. -10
